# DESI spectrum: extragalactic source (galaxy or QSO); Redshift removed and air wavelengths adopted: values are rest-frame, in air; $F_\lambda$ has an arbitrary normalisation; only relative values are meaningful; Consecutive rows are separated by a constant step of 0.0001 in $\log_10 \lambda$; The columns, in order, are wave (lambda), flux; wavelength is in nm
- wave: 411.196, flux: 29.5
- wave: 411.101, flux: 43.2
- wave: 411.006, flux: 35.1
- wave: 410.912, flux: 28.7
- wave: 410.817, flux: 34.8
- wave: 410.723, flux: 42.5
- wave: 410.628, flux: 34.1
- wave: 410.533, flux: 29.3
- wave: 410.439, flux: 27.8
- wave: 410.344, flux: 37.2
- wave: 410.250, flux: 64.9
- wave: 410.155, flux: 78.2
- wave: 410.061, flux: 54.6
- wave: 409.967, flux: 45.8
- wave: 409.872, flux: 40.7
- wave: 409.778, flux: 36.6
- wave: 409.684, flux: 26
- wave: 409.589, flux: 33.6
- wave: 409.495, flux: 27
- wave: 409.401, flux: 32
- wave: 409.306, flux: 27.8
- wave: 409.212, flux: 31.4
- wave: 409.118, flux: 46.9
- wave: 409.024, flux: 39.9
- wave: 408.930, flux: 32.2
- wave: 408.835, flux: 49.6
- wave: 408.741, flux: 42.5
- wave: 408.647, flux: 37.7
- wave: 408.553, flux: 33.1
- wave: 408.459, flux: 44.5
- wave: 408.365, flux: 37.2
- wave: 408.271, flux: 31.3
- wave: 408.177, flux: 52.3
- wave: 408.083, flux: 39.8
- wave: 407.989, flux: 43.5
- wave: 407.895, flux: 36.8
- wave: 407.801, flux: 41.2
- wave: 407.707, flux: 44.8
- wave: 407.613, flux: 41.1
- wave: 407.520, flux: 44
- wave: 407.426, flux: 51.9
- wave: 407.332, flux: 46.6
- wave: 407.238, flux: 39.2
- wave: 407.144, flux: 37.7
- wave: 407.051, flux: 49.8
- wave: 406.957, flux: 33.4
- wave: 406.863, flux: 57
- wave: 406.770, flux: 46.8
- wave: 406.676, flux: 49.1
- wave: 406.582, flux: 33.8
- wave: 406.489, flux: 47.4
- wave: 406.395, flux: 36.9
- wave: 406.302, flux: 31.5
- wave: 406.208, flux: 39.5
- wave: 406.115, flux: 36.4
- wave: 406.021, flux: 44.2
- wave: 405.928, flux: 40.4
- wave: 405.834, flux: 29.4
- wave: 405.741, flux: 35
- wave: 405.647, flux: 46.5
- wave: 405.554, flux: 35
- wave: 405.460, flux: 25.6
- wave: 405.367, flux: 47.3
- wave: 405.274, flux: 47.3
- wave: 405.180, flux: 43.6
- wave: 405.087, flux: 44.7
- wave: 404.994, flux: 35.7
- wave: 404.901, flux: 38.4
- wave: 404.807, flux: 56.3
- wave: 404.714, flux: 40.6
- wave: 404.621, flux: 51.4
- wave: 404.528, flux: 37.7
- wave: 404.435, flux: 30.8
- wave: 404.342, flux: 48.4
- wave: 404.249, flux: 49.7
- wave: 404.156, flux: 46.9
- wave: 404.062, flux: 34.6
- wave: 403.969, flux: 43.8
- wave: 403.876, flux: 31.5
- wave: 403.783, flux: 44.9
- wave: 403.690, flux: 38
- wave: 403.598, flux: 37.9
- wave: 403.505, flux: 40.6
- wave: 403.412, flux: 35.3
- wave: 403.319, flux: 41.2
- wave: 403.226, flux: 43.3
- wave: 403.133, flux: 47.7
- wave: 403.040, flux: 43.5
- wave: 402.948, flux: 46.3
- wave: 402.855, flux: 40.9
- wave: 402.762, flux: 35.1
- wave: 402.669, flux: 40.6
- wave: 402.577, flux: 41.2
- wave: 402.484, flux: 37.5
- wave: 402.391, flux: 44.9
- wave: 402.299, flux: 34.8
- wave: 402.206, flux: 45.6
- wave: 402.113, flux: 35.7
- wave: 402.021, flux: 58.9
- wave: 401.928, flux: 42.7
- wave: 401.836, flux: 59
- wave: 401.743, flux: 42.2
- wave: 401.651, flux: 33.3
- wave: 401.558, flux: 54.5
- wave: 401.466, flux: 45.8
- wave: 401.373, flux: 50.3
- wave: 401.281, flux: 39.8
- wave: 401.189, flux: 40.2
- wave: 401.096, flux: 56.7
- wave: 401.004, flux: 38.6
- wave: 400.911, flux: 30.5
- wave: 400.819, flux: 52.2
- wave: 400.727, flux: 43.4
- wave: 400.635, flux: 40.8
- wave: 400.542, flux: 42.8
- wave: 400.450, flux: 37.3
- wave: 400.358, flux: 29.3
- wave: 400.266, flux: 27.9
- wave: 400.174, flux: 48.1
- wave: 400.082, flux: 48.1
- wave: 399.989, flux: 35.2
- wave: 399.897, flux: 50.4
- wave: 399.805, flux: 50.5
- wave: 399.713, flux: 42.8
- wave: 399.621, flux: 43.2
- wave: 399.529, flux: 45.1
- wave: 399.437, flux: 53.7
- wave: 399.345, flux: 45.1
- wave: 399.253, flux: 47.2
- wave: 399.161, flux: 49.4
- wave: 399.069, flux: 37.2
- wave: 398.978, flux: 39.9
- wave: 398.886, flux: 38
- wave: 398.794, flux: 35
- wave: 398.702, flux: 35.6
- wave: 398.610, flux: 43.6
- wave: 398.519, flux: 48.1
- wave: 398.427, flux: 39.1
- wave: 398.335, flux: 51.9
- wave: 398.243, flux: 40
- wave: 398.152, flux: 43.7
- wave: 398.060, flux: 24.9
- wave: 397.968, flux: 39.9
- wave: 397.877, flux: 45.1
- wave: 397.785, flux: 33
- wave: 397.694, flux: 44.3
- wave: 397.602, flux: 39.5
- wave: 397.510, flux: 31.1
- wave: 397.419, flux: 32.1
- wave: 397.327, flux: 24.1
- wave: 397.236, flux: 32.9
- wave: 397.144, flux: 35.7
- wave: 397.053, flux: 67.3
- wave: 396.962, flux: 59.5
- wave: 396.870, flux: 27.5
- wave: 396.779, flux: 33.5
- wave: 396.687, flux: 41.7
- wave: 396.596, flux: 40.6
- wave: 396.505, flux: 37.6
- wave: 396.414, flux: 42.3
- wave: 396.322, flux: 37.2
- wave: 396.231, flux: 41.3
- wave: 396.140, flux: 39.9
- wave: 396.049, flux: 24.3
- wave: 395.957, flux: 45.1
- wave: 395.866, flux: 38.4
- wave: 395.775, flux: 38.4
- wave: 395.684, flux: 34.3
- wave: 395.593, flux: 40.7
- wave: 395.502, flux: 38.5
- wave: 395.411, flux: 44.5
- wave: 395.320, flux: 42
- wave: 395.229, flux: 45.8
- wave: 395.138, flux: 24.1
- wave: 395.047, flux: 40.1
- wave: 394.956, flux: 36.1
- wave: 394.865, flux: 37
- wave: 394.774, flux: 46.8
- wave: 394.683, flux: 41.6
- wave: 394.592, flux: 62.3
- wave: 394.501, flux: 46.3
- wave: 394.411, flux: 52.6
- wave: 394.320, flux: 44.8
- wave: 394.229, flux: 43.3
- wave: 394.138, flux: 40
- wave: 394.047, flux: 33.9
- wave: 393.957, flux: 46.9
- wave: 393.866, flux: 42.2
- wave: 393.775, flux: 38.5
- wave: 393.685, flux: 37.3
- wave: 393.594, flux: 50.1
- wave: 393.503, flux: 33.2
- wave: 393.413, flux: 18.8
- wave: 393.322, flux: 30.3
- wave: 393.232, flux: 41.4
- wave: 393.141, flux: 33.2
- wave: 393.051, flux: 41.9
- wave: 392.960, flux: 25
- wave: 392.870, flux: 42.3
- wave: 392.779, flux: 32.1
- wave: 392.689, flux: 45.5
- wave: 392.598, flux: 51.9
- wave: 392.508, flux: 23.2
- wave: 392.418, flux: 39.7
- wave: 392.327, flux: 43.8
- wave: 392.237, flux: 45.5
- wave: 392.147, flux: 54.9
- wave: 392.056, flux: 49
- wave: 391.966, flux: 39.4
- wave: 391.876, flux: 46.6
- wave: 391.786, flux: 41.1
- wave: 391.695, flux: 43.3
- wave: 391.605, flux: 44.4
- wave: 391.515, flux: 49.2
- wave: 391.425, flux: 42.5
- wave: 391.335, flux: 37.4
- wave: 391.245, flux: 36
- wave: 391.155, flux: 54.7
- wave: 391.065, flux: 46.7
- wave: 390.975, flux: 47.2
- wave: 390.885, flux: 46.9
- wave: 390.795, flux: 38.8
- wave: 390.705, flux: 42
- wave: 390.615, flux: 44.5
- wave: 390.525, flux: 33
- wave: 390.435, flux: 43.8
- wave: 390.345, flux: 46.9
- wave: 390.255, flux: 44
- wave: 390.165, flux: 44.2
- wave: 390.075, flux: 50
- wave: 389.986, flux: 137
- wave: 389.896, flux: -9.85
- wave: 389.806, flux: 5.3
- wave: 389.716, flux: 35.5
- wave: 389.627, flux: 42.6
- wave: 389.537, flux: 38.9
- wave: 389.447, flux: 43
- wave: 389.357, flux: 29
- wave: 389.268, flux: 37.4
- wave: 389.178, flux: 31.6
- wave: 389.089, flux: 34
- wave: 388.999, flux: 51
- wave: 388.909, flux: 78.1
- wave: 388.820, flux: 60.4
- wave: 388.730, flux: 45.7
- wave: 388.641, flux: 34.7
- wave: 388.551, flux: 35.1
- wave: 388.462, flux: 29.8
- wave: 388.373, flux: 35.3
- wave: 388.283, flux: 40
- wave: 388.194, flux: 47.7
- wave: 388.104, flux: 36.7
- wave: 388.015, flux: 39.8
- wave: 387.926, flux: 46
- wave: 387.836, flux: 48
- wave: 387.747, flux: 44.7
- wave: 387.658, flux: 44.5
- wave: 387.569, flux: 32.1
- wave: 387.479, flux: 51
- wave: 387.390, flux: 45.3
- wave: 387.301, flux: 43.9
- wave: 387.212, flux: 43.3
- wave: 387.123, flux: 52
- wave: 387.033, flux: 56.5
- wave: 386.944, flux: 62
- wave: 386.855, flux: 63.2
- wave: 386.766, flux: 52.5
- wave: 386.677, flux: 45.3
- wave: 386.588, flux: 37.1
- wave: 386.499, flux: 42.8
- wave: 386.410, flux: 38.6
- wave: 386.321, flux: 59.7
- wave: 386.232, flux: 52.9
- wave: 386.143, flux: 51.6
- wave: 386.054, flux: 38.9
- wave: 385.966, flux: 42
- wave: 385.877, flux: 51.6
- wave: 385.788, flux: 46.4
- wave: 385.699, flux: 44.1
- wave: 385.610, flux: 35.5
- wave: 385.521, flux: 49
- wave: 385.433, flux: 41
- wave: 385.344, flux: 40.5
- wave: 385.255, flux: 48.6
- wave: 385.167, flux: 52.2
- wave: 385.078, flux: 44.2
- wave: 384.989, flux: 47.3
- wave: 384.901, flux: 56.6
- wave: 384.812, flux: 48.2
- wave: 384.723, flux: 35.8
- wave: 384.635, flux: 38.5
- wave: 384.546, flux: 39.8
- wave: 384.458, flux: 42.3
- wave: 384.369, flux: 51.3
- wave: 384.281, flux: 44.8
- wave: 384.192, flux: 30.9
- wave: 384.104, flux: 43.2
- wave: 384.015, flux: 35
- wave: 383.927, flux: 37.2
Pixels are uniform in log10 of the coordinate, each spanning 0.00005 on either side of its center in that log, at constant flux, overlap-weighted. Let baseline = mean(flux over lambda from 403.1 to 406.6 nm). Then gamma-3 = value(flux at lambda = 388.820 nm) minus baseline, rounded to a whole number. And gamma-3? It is 20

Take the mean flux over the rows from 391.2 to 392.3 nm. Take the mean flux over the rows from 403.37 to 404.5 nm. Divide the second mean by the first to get 0.91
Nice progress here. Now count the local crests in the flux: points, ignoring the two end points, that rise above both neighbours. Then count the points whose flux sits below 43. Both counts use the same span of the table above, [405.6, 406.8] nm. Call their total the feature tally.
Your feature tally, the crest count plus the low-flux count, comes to 12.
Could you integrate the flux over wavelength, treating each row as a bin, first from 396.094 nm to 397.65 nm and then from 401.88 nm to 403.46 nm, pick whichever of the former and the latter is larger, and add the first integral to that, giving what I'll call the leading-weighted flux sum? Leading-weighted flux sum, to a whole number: 127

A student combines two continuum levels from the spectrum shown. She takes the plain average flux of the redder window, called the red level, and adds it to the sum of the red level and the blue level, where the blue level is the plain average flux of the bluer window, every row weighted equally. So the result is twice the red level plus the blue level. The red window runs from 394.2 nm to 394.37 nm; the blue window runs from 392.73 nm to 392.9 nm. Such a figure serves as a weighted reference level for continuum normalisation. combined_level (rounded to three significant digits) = 125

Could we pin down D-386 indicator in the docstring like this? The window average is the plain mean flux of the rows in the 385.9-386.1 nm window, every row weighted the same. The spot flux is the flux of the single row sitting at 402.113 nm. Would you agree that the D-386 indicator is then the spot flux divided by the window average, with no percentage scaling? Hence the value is 0.9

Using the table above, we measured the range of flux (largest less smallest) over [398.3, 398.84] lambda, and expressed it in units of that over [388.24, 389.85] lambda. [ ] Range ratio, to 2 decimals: 0.23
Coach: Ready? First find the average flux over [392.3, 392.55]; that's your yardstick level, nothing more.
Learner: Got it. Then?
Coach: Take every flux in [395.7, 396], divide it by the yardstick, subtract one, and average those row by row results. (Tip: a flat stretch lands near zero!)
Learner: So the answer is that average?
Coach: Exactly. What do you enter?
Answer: 0.14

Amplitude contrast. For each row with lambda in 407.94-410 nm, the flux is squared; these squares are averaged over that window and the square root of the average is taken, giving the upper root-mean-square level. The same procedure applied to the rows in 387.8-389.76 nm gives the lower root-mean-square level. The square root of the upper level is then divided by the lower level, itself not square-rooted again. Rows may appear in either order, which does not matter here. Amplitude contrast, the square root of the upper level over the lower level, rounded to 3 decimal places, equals 0.144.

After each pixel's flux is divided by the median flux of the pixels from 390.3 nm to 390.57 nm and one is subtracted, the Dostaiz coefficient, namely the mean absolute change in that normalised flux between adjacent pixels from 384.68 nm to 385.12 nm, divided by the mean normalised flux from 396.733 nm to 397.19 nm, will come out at 9.2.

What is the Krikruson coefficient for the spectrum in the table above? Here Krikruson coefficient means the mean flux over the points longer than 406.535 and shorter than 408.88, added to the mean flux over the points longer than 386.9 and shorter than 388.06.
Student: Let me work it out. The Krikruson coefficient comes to 89.4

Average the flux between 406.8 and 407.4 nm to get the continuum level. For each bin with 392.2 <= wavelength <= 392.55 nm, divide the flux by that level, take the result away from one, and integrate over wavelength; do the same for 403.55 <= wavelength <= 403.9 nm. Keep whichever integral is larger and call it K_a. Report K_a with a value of 0.050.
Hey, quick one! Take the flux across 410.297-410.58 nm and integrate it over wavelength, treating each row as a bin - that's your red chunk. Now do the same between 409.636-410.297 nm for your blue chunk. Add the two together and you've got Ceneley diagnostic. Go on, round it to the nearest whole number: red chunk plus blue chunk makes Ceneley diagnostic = 42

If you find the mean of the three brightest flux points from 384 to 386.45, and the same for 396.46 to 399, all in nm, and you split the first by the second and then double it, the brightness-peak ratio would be 1.9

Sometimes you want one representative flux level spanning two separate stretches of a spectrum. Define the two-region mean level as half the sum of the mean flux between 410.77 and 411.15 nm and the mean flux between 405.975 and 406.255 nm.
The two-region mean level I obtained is 38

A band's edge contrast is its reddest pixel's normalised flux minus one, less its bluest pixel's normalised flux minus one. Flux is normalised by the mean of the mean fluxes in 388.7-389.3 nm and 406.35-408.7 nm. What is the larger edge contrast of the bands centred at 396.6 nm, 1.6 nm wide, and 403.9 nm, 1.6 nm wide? 0.08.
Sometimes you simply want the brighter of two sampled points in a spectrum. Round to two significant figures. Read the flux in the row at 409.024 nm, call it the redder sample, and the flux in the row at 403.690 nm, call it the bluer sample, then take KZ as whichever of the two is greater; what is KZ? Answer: 40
